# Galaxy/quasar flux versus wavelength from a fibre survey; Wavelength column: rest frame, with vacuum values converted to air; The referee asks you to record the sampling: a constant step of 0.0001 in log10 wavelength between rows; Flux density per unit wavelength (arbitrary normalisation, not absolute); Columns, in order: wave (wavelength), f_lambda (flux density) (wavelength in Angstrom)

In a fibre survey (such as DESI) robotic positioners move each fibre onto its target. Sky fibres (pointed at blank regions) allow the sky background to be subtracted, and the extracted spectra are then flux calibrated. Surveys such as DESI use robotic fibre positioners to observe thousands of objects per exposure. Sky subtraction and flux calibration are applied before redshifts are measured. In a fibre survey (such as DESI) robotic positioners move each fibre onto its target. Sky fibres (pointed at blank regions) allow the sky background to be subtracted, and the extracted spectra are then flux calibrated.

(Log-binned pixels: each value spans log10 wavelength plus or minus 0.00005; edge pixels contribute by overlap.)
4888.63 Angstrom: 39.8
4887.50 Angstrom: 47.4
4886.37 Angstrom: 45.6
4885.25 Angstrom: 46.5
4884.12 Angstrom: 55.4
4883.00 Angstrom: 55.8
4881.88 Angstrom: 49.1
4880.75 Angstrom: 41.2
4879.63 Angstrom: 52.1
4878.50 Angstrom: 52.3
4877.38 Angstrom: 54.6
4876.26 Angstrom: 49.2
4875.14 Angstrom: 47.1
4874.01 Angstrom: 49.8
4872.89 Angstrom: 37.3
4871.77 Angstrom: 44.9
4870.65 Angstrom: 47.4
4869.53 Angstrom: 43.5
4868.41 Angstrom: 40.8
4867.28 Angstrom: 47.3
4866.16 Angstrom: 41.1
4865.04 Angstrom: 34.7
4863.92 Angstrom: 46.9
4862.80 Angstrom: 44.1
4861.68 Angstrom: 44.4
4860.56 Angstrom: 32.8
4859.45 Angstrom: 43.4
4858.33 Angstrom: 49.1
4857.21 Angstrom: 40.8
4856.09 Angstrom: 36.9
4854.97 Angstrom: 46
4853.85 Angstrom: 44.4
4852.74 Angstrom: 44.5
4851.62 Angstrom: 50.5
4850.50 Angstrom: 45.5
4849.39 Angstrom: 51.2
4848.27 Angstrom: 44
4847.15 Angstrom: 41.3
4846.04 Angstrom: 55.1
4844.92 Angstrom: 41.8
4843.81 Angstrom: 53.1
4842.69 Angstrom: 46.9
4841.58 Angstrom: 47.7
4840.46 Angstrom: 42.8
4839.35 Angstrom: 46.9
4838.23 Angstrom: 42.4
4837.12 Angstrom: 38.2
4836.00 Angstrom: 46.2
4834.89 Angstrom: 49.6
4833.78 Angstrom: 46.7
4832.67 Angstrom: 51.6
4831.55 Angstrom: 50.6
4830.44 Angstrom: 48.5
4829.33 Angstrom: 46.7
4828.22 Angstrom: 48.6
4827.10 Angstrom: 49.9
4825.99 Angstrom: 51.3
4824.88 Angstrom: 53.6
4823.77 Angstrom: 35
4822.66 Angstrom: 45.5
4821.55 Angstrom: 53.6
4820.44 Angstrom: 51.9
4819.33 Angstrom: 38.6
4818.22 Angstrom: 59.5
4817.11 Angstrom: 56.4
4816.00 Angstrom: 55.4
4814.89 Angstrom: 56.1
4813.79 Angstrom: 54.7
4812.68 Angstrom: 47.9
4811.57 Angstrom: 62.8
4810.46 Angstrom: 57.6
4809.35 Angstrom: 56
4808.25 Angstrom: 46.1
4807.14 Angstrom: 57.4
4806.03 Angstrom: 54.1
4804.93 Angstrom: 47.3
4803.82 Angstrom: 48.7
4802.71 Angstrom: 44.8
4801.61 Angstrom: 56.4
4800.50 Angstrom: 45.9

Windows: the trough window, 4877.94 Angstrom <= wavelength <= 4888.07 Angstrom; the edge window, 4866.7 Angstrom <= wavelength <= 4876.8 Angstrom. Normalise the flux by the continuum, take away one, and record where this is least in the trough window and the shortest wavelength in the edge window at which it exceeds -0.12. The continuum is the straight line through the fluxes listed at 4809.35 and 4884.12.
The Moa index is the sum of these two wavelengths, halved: 4877.4 Angstrom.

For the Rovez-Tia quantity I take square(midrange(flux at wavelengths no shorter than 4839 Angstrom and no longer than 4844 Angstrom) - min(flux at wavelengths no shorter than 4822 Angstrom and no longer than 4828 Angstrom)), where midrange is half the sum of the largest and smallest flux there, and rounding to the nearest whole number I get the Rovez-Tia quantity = 168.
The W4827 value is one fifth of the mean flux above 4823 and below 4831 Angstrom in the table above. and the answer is 9.5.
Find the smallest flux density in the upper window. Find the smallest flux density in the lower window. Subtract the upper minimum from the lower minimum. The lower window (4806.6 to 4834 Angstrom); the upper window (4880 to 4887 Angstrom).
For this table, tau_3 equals -6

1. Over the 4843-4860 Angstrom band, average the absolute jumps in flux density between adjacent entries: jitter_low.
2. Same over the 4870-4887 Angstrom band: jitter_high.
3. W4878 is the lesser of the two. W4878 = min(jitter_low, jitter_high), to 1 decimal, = 5.1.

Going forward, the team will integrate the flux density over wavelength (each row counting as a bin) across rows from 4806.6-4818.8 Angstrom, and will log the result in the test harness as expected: 676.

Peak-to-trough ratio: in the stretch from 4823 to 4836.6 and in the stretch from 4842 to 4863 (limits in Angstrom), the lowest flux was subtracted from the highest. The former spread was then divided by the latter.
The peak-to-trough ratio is 0.83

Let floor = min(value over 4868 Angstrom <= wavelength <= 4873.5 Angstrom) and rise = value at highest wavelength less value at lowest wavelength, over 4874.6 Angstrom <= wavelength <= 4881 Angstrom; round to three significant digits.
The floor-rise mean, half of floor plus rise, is 15.7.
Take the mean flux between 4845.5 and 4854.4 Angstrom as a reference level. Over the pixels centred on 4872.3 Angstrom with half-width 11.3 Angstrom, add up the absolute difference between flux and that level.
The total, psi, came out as 86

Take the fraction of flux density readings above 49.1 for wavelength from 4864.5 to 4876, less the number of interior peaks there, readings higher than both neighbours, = -2.9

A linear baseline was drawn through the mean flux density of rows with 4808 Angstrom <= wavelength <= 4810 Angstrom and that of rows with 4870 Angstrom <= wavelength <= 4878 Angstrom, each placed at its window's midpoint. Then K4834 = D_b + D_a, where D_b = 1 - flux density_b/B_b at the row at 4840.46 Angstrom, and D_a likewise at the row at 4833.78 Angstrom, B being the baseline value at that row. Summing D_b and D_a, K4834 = 0.2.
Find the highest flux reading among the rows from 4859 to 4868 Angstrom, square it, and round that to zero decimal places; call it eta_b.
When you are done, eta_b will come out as 2237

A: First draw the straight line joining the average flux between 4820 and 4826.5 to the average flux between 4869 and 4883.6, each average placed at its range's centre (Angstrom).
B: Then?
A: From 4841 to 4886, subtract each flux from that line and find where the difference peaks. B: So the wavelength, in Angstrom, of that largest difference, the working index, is 4860.56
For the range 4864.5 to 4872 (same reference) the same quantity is 4865.04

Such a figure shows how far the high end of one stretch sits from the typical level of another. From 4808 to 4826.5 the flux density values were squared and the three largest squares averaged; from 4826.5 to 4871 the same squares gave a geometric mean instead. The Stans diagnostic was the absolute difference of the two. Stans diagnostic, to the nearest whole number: 1568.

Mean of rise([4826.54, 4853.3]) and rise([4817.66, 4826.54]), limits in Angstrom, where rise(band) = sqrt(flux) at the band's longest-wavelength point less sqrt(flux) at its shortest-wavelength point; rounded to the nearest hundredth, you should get -0.47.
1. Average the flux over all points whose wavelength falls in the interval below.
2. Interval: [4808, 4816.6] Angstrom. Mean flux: 55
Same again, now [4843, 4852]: 48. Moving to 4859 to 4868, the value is 42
